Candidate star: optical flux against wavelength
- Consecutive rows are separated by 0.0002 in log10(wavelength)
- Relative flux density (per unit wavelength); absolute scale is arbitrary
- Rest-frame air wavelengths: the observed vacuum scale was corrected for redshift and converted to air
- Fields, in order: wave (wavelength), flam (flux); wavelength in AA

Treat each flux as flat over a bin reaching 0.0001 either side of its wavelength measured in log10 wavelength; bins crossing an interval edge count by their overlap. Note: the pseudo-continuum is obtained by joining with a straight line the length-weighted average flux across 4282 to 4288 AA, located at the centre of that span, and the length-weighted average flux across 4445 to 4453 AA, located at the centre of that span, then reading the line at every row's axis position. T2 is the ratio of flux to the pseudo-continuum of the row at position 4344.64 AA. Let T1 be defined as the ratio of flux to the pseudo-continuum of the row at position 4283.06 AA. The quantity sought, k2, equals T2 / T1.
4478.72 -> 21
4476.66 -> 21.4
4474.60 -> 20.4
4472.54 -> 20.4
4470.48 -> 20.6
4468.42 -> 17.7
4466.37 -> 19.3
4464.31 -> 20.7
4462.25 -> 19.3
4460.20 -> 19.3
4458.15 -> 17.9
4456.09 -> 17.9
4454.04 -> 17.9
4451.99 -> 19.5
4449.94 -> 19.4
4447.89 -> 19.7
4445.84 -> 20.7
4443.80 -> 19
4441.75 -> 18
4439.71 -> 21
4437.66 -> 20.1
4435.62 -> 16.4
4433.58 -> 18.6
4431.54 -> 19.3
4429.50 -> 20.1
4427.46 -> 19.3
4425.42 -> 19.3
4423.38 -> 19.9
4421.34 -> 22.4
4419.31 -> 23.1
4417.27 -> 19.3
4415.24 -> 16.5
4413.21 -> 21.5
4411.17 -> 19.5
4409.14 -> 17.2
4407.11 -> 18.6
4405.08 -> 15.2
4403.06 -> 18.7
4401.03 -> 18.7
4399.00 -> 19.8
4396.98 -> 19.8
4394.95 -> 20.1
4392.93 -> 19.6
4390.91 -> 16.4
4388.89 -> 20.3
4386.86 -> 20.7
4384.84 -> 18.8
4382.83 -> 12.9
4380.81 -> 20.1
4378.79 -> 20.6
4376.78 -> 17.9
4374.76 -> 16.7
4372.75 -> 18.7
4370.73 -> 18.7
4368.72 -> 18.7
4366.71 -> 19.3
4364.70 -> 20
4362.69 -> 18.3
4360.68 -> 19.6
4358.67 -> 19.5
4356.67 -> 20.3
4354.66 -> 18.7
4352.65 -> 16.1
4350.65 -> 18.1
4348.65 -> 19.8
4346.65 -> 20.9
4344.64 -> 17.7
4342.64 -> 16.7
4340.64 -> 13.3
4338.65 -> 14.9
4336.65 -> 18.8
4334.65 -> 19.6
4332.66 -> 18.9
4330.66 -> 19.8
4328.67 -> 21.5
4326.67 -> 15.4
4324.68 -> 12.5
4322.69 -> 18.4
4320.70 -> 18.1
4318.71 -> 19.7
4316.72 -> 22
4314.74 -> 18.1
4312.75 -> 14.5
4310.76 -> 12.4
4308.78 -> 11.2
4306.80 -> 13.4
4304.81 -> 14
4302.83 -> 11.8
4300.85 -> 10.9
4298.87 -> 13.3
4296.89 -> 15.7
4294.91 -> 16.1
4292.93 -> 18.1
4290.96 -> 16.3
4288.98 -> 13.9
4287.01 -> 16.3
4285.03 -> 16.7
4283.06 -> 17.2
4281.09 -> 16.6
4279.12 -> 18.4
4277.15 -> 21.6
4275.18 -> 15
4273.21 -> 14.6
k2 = 0.96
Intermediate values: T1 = 1.03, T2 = 0.99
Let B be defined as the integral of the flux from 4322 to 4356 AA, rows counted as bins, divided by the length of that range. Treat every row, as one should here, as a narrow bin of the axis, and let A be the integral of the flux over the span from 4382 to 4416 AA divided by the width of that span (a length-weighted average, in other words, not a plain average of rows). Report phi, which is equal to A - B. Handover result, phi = 1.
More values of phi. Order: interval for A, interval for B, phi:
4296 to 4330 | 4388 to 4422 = -4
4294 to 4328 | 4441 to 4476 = -4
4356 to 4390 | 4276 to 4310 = 4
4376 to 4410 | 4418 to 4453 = -1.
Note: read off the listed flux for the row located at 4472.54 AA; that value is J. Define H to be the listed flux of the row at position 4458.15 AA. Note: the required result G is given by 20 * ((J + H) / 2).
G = 383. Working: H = 17.9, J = 20.4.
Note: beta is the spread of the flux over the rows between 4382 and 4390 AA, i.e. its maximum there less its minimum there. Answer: 7.8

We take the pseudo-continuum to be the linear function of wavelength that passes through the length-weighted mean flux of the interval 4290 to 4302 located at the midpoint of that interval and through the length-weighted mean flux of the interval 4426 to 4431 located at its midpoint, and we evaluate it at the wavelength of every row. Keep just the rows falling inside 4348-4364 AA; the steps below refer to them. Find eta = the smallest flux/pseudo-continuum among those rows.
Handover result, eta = 0.95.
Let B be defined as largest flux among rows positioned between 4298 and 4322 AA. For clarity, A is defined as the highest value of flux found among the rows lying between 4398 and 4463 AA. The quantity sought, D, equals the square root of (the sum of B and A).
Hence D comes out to 6.716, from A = 23.1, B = 22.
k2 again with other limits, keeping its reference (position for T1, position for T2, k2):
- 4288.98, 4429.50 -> 1.25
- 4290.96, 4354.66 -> 1.07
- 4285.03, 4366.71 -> 1.06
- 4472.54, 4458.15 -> 0.89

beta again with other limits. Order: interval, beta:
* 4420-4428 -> 3.1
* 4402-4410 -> 3.5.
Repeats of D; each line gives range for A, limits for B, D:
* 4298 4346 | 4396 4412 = 6.465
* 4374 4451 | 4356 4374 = 6.588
